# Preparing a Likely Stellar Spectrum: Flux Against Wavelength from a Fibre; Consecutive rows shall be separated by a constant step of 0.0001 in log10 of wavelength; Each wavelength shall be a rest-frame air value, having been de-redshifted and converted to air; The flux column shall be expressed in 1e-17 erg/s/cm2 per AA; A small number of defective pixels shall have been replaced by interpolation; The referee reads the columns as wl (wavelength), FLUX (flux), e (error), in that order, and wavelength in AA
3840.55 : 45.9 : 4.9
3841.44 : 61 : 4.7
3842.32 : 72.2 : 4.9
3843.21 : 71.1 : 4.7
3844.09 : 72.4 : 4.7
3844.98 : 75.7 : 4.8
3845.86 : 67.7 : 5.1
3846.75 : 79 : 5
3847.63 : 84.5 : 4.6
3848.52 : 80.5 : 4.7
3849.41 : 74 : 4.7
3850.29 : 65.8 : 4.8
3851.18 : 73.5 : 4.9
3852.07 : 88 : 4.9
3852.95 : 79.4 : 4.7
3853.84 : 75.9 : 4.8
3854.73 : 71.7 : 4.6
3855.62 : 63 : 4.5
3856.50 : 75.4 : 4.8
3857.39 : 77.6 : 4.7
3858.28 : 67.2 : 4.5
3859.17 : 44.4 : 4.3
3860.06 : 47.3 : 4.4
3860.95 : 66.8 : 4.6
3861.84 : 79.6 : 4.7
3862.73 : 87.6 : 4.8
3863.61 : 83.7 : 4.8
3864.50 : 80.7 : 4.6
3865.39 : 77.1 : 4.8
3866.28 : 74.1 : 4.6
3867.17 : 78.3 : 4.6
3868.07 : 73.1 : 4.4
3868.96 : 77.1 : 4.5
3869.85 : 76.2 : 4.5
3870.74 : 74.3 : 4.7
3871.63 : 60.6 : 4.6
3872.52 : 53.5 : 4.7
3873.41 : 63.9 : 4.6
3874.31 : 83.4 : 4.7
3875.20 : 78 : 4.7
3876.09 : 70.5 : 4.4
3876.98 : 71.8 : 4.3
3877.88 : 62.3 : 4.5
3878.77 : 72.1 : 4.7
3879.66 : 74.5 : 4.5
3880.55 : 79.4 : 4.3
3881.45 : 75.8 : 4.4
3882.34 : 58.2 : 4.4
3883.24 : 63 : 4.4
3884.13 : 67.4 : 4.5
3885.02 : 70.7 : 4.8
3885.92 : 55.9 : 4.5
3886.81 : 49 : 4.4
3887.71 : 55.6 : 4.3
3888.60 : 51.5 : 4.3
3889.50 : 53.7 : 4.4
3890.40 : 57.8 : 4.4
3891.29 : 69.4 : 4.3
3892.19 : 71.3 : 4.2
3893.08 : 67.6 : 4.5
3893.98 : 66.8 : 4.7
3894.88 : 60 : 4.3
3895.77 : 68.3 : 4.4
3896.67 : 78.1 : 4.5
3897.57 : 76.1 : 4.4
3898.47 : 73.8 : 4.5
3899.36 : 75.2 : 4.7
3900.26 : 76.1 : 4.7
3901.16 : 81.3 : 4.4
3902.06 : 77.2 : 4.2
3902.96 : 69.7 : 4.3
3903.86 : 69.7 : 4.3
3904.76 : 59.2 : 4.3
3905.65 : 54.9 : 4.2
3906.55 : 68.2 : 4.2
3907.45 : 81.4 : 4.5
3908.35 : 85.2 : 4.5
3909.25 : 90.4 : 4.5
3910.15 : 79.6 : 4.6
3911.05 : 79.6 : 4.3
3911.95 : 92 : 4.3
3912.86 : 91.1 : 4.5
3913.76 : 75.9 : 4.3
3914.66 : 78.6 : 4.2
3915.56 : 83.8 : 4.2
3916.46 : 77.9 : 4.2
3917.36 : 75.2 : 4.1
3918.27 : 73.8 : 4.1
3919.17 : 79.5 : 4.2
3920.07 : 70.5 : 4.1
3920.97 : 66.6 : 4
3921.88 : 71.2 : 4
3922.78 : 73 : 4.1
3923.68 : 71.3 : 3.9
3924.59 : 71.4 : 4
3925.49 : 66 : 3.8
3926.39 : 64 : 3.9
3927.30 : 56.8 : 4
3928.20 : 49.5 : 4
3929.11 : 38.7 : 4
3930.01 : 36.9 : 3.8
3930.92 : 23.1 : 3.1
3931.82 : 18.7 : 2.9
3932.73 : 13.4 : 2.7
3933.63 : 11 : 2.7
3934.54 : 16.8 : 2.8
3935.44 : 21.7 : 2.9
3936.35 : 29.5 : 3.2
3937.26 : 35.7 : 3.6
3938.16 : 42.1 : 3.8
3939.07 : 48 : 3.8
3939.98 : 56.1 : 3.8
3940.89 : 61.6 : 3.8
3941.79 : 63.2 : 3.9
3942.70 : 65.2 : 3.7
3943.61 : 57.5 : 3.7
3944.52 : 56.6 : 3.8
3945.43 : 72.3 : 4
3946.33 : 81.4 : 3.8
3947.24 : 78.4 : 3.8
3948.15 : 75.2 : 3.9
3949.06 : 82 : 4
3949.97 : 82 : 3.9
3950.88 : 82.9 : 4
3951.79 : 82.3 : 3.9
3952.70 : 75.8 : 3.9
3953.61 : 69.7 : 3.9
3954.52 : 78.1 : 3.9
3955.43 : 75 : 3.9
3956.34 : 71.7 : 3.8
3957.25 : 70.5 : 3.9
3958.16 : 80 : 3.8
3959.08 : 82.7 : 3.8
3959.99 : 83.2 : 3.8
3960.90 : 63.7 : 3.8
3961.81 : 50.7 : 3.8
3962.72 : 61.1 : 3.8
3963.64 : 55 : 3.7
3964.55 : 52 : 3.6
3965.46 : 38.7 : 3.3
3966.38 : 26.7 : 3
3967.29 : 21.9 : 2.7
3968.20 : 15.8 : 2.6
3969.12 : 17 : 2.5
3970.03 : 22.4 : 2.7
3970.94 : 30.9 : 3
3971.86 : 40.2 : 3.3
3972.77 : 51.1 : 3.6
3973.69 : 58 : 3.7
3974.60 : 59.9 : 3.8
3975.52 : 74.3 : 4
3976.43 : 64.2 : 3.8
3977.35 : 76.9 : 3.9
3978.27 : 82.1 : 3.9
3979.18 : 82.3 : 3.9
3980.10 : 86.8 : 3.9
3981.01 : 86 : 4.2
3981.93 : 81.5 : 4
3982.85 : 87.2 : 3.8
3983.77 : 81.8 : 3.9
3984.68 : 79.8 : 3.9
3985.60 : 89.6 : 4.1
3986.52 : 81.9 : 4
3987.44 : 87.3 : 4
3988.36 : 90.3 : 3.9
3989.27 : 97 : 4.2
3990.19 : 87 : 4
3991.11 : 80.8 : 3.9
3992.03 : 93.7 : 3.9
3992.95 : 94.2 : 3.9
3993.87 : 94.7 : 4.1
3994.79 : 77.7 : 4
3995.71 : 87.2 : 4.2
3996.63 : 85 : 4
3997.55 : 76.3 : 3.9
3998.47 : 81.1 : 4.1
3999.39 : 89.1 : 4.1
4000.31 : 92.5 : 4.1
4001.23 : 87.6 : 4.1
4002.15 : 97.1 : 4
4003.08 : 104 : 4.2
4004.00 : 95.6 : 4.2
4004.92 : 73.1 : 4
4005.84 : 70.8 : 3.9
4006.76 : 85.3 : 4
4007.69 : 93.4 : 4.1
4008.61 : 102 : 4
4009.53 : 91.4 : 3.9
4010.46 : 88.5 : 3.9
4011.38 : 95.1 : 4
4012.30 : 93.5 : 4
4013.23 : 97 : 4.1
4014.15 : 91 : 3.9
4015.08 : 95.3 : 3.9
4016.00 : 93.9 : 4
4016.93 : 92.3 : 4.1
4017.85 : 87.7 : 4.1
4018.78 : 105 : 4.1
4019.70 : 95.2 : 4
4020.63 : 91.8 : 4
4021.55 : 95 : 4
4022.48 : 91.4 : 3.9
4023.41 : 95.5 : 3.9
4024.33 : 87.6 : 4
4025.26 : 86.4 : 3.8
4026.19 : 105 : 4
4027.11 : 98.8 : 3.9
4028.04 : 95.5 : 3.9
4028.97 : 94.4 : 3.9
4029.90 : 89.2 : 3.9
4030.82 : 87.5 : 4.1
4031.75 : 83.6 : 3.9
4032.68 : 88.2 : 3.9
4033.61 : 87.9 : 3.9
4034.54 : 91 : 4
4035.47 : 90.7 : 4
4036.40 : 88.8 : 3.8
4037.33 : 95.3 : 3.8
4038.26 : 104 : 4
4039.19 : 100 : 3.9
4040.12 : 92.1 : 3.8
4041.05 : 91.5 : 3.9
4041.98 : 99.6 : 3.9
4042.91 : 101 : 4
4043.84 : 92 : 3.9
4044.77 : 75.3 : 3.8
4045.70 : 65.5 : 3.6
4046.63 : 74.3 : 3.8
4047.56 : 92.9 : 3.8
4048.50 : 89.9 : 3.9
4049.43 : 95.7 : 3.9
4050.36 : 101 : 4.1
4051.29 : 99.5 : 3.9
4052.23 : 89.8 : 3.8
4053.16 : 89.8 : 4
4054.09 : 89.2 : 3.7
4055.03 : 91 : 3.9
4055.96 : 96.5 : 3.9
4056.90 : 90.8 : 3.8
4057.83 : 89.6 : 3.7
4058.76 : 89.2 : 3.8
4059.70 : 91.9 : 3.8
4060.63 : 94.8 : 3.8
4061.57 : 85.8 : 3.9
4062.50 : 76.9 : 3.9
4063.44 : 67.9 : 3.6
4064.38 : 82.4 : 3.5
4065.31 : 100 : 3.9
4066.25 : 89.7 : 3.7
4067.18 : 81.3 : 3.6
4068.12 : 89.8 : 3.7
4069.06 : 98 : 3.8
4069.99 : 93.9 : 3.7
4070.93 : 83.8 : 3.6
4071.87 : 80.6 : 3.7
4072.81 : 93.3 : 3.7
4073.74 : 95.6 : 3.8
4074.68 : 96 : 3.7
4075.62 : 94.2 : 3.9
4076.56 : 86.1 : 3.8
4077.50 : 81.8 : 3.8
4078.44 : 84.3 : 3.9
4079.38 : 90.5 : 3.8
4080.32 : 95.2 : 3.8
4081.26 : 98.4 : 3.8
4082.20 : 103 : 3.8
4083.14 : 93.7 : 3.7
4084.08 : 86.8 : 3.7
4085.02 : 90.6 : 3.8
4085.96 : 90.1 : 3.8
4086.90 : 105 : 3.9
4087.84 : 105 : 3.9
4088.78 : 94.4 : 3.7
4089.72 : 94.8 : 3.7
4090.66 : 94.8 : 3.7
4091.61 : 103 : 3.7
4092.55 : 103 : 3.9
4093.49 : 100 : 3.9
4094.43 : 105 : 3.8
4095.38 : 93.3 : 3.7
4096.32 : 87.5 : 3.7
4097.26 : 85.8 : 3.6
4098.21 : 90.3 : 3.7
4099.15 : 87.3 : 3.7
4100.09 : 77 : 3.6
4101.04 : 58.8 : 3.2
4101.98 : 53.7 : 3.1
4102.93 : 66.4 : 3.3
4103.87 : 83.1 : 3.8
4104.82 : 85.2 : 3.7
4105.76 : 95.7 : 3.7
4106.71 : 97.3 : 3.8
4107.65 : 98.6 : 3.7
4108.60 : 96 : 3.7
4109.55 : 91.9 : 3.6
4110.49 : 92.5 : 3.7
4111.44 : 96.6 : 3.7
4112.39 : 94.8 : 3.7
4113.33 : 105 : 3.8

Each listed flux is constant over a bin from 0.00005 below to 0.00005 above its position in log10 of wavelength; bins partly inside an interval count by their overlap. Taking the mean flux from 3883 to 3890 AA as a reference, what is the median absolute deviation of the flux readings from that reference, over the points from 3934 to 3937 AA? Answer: 37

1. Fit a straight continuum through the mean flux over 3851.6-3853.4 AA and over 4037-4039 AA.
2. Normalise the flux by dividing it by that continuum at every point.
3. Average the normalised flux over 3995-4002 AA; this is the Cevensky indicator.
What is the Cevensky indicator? 0.89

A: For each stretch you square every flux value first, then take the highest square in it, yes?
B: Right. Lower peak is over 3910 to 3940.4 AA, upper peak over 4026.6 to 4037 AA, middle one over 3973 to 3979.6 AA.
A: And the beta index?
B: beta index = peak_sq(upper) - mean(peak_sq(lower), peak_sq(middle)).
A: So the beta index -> 2143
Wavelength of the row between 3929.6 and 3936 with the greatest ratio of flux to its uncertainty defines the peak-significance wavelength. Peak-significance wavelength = 3930.01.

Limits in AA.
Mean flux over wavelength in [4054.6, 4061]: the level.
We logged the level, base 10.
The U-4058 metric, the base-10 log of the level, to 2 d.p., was 1.96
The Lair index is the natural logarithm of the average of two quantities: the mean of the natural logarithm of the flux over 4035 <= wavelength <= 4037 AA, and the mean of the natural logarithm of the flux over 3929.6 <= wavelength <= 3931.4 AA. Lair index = 1.37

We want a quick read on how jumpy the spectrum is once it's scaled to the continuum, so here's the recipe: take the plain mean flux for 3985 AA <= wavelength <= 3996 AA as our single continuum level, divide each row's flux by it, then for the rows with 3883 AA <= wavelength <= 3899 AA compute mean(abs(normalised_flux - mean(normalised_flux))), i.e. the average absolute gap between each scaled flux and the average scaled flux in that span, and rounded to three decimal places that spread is 0.085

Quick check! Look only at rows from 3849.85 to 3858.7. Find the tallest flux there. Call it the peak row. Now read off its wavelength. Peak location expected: 3852.07 AA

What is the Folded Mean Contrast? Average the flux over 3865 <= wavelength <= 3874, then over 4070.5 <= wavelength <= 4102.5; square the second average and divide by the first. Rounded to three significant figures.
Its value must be 116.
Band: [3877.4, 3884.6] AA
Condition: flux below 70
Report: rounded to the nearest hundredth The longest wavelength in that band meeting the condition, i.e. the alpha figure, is 3884.13 AA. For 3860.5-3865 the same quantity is 3860.95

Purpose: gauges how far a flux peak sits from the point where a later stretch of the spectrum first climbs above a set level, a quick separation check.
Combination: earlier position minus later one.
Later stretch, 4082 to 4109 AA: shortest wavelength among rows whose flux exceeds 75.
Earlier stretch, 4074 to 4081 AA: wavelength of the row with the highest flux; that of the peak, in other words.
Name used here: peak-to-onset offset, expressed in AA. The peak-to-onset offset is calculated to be -7.5 AA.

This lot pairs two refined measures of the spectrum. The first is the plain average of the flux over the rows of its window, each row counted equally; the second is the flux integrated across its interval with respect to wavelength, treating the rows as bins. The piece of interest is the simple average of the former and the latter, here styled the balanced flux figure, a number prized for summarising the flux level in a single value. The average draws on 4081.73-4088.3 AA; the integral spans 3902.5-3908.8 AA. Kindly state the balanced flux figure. 268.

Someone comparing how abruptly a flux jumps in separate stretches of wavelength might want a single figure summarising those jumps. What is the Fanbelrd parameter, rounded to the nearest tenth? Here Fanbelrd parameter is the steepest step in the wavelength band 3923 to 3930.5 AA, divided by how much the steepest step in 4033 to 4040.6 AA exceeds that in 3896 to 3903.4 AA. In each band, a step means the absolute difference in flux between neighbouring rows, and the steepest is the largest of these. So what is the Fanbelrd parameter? 9.0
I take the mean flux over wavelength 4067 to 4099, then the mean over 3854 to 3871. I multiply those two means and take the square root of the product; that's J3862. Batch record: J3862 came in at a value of 82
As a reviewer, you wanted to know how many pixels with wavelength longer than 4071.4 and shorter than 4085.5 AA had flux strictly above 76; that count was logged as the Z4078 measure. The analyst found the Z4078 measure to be 15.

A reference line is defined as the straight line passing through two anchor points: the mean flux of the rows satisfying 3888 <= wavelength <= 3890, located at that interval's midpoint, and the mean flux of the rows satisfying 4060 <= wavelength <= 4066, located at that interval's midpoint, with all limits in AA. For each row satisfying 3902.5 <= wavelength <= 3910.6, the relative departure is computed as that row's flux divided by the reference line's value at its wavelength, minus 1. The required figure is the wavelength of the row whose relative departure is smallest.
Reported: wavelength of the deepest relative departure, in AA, 3905.65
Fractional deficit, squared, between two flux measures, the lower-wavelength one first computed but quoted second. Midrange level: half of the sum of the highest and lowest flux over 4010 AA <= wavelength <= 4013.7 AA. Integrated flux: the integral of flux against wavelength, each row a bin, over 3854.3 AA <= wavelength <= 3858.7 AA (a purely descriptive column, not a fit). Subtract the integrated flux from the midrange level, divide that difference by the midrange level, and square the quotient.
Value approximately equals 6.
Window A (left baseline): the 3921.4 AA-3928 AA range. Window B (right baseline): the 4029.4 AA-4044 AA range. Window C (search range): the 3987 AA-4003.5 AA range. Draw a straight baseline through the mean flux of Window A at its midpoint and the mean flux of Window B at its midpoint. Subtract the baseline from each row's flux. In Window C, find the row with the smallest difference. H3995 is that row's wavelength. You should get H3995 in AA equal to 3997.55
